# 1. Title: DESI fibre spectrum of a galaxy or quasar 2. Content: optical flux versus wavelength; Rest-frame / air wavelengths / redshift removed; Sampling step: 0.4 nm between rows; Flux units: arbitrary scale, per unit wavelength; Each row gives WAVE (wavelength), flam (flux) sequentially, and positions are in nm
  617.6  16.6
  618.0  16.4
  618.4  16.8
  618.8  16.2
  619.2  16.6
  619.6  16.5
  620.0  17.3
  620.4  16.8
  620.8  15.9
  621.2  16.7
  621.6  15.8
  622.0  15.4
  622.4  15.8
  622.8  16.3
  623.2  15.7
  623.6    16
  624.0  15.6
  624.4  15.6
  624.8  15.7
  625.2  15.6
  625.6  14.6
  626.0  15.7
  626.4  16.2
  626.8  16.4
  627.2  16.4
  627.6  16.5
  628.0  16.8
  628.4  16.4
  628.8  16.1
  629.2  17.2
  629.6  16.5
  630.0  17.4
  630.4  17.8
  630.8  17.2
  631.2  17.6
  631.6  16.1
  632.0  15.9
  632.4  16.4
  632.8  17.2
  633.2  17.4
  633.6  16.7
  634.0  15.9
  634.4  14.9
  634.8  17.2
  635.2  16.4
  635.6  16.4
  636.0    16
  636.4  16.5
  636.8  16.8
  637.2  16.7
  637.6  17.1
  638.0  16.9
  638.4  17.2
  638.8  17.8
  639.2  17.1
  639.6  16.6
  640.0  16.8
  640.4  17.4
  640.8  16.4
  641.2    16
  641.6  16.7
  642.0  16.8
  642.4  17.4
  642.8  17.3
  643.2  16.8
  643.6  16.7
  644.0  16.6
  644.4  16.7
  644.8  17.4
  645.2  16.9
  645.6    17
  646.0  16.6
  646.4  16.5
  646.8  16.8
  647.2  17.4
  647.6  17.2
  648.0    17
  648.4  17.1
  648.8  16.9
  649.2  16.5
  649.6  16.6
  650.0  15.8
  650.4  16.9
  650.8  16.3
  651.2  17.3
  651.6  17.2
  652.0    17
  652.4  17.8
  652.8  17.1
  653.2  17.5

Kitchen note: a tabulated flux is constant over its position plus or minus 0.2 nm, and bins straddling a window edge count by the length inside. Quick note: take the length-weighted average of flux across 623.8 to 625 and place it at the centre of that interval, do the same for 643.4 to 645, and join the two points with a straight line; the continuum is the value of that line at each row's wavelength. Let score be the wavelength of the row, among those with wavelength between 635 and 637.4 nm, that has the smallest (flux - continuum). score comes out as 636.0 nm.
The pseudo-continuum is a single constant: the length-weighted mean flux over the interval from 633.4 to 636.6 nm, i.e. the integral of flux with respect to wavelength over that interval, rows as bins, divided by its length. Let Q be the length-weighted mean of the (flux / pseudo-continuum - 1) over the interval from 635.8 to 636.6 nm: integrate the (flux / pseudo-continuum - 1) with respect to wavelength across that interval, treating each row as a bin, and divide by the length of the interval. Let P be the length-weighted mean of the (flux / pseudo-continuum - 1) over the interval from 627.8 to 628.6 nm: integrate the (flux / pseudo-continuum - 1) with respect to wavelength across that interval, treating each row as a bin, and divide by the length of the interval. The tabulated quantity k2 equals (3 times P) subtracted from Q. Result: -0.06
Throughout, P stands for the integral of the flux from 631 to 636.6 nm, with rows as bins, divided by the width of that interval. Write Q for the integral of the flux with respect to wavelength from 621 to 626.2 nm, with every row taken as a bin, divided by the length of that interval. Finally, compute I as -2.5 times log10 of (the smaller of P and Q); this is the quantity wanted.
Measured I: -2.99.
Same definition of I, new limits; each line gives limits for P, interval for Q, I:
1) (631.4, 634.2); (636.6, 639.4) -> -3.04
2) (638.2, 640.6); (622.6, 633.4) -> -3.04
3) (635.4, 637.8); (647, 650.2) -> -3.05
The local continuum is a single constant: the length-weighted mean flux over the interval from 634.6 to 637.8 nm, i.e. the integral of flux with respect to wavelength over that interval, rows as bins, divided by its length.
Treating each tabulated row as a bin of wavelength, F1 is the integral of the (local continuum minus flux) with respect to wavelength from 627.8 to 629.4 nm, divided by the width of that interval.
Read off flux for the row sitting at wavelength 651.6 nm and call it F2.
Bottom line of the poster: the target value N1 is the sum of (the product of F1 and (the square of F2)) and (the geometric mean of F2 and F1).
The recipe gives 4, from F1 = 0.01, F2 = 17.2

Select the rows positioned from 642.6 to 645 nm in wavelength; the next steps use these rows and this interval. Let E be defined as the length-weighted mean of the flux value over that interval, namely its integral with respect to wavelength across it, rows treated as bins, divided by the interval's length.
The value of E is 16.9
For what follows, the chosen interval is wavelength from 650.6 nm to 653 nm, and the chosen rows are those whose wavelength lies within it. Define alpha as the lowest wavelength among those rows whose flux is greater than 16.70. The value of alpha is 651.2 nm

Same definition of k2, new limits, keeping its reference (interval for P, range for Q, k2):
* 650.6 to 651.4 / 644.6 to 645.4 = -0.05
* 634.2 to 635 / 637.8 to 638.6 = 0.09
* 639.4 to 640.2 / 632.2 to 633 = -0.05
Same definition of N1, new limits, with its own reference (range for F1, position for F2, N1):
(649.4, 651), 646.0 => 67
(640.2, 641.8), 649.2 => 4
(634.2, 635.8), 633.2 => 128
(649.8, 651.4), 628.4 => 18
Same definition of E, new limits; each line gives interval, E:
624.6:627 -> 15.7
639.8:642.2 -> 16.7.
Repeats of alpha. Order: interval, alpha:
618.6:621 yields 620.0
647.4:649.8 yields 647.6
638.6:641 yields 638.8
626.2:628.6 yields 628.0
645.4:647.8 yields 645.6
